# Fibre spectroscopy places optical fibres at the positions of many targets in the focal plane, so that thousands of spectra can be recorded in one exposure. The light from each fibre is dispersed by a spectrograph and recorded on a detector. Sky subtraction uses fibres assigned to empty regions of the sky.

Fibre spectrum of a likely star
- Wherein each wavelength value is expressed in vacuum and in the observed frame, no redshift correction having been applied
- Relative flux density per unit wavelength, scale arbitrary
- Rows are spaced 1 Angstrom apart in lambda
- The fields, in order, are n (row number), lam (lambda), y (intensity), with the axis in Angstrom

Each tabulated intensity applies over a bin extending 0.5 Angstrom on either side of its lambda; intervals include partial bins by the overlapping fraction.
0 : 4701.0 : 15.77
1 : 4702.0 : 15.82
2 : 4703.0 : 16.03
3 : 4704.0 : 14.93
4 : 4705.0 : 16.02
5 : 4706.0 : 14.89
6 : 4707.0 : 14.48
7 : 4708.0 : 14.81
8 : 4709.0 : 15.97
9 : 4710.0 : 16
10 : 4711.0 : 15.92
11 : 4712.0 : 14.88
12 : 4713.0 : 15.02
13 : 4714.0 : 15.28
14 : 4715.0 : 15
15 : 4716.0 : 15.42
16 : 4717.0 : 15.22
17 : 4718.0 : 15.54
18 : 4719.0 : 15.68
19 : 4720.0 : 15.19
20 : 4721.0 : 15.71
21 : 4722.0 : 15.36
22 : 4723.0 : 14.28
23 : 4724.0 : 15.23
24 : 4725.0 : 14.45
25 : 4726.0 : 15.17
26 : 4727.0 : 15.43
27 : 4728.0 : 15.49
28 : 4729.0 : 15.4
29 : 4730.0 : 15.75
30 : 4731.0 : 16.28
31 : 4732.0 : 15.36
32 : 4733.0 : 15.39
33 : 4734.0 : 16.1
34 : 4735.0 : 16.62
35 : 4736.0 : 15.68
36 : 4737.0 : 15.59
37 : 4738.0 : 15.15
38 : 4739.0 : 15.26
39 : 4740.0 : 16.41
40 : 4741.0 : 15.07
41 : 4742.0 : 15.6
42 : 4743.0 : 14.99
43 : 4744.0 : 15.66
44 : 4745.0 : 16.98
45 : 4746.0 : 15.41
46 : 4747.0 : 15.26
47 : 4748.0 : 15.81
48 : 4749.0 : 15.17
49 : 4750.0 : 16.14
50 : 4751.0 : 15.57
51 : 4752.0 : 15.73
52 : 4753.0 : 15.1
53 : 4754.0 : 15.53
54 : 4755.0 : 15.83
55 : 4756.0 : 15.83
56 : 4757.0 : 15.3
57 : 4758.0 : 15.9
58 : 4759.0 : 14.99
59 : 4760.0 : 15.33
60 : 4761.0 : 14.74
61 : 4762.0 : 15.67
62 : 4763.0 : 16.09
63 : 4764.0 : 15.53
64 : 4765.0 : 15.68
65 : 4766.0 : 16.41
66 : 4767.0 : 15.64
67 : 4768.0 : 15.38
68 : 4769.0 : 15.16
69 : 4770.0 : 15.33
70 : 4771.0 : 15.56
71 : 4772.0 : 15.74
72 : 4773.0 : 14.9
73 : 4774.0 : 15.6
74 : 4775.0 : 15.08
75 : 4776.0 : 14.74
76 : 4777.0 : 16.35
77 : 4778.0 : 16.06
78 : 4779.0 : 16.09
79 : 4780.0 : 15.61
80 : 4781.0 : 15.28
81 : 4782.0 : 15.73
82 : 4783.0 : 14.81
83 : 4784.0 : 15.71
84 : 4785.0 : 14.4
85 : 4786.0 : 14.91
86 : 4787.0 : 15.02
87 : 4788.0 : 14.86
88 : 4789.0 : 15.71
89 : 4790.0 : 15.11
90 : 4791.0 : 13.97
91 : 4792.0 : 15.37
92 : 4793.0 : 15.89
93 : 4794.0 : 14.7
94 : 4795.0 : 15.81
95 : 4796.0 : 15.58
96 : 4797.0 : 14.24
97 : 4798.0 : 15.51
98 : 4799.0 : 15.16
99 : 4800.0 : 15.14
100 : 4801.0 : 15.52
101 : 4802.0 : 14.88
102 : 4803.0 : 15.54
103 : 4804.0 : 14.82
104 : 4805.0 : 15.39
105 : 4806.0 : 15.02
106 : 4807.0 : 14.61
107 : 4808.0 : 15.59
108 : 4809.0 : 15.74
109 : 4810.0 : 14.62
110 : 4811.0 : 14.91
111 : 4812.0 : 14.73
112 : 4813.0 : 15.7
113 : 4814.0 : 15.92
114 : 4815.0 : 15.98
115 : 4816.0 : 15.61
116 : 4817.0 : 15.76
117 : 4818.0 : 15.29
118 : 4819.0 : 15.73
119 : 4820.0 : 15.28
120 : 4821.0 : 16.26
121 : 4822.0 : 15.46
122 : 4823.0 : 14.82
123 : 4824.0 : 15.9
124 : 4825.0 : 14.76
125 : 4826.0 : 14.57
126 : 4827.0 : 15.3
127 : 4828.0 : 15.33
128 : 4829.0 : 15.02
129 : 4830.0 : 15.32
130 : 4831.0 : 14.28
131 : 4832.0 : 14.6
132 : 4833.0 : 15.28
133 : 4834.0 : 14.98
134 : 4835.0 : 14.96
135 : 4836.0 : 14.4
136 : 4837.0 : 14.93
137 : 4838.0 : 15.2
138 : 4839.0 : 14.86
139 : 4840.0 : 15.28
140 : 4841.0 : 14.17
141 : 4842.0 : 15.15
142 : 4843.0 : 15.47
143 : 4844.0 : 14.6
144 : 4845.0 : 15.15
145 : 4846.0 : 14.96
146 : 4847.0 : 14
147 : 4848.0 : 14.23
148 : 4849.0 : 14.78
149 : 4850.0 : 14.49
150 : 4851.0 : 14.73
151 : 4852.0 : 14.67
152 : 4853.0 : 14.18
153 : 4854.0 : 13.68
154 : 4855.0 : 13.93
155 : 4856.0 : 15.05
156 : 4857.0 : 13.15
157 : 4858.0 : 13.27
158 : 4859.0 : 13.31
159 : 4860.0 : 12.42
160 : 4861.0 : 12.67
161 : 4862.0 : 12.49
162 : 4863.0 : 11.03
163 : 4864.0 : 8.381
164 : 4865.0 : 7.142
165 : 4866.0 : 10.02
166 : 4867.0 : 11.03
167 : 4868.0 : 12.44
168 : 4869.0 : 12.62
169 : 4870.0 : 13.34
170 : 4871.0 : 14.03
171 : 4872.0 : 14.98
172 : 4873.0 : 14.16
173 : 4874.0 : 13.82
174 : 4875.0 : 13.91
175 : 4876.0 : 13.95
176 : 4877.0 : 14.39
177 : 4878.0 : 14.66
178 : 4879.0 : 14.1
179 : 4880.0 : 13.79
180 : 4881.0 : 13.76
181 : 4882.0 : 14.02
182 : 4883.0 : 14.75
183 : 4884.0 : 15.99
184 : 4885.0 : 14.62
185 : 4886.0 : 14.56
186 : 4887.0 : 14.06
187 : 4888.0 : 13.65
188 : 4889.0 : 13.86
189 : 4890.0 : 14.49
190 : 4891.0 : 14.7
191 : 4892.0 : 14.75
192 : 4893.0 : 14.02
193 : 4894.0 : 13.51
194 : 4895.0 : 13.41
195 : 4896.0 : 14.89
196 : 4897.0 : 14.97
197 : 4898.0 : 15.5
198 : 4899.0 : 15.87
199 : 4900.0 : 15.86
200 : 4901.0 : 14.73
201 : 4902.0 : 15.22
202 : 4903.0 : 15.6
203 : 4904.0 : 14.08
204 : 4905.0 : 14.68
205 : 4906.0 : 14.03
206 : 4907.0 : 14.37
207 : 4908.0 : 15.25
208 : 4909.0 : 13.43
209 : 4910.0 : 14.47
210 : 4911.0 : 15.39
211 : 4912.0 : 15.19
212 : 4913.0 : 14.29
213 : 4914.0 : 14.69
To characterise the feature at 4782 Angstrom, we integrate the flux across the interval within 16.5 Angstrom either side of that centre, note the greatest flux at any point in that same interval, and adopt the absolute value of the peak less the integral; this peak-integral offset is 490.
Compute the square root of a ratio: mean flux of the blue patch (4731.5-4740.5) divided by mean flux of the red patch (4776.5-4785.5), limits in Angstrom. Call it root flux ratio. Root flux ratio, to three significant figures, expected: 1.01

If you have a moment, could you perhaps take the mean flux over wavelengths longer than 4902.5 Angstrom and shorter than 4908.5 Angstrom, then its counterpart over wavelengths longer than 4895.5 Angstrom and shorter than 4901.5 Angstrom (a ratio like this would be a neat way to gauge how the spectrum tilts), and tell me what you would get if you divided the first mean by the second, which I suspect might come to 0.959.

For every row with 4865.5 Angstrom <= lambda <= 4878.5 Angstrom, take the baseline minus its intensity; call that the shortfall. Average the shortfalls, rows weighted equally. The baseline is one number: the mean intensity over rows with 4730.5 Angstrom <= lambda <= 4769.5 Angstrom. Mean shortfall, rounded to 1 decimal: 2.3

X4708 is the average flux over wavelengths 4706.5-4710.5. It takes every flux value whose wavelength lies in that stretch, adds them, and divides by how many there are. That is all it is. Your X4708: 15.3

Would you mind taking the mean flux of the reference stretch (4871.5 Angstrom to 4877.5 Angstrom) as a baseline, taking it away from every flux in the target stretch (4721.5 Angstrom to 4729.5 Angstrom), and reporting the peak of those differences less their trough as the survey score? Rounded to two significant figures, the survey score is 1.2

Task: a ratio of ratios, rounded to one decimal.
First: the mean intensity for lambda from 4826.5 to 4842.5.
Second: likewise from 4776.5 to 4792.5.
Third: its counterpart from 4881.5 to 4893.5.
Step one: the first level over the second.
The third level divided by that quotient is 14.8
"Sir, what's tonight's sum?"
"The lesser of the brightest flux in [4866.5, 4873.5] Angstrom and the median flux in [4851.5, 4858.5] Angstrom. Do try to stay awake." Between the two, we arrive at 13.9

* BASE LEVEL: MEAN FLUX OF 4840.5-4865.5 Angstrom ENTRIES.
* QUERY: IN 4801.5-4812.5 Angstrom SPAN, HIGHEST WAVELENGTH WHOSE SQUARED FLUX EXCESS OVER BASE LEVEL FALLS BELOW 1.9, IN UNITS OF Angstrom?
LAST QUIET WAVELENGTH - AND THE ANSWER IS 4812.0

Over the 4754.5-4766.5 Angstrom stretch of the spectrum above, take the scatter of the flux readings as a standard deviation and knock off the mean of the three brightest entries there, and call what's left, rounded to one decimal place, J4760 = -15.7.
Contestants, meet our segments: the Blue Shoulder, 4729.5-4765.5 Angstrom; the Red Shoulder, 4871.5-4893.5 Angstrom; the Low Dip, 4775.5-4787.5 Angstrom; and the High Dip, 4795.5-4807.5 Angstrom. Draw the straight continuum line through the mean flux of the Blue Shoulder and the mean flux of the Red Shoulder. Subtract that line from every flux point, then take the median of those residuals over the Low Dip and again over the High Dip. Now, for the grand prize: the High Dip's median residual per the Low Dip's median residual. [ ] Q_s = 0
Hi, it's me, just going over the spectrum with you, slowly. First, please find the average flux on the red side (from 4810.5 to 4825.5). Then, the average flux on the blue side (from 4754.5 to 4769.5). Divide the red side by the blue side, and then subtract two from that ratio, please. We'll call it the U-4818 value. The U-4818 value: -1.01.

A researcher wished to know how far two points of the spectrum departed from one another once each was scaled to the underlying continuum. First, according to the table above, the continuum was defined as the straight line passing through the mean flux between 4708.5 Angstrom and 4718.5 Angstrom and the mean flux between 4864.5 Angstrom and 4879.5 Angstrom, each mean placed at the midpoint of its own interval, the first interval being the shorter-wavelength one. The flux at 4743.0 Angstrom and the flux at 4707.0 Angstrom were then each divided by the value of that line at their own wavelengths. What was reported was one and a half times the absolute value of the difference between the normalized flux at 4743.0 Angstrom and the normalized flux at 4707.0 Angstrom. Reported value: 0.10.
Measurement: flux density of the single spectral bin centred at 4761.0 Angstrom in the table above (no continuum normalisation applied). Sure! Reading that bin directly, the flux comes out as 14.74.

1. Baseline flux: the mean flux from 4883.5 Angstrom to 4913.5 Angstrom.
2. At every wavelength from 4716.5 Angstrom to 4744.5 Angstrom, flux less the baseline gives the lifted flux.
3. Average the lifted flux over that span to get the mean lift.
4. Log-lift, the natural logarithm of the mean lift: -0.20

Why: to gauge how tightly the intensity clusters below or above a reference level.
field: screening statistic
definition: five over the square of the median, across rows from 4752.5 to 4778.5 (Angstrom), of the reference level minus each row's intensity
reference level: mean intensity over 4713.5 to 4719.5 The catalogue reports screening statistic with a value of 141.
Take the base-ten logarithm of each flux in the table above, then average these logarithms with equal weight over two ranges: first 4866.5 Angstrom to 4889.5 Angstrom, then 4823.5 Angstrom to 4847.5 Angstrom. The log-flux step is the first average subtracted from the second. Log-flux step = 0.031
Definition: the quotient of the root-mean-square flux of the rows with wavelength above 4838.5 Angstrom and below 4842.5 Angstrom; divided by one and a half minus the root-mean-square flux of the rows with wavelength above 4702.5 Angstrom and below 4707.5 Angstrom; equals -1.08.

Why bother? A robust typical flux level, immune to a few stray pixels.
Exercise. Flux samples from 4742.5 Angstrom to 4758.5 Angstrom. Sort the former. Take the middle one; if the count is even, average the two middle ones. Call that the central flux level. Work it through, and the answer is 15.6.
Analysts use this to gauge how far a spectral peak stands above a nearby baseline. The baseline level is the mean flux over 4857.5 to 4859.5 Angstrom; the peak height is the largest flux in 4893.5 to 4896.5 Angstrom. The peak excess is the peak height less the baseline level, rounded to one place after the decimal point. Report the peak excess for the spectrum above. 1.6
